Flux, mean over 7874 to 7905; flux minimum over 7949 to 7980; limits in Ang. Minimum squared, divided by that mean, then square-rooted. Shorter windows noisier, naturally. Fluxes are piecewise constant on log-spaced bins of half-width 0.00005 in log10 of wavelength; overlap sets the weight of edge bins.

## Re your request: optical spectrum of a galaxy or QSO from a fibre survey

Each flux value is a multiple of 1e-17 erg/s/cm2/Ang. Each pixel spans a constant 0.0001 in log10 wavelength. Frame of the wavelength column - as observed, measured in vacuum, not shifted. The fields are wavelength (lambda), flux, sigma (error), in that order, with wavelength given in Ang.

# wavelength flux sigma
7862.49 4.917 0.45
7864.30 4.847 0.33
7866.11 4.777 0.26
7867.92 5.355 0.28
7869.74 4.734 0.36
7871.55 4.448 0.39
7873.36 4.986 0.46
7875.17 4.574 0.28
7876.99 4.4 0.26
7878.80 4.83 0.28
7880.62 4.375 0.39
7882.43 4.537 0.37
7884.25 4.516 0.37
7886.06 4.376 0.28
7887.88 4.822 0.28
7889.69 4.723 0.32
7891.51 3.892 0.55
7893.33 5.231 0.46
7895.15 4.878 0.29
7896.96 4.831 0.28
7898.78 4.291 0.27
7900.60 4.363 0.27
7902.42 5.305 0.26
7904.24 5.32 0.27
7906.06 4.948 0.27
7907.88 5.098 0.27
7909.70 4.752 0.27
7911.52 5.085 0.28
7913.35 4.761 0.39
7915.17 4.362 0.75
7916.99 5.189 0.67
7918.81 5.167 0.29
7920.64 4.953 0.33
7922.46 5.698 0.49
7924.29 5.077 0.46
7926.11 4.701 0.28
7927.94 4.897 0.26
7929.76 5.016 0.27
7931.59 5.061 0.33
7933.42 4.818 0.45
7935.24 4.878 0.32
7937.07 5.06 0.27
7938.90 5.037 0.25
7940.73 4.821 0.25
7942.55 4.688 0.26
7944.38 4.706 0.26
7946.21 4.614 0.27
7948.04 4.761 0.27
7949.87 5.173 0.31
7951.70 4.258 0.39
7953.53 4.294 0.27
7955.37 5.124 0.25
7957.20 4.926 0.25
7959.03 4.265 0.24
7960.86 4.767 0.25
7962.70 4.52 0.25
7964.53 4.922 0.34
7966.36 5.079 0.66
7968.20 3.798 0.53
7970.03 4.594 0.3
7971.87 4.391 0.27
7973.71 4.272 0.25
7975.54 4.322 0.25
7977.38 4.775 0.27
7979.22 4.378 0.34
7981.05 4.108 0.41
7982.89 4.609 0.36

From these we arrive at 1.759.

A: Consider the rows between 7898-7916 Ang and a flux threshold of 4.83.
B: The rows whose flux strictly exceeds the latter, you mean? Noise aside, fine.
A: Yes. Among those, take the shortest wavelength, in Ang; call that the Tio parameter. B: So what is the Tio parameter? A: 7902.42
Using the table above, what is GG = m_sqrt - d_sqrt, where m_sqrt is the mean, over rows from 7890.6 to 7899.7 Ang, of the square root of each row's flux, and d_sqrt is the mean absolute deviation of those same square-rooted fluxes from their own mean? 2.05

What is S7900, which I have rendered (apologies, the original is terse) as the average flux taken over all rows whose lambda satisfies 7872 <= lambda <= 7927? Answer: 4.80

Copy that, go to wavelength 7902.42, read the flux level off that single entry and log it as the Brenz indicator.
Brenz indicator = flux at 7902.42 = 5.305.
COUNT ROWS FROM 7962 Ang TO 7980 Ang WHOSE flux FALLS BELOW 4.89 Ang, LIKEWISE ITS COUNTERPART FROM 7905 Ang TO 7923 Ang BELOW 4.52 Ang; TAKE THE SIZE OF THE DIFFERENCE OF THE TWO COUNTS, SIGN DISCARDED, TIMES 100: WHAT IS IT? 700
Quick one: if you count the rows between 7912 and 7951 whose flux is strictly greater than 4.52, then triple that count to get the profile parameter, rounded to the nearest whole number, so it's 60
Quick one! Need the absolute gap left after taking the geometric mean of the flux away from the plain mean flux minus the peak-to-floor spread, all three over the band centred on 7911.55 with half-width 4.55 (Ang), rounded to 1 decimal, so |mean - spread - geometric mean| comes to 0.7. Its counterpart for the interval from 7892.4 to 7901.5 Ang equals 0.9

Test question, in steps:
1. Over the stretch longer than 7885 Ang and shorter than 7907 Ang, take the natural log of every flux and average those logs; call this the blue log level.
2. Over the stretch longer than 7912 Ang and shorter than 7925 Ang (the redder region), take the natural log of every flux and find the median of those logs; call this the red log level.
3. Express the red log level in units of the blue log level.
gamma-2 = 1.05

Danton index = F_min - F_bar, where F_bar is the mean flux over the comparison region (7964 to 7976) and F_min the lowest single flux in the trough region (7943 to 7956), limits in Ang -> -0.22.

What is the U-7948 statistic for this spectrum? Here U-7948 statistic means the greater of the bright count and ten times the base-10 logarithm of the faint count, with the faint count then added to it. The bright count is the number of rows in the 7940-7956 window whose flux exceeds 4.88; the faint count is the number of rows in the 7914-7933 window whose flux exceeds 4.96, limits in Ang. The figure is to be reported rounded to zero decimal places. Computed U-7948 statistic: 14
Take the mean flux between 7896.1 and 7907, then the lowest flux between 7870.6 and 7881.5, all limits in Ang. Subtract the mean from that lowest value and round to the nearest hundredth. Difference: -0.47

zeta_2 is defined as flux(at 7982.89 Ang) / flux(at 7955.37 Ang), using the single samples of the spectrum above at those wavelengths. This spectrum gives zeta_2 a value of 0.90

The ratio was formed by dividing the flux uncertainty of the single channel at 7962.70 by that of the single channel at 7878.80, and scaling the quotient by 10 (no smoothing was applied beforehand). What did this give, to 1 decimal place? 8.9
